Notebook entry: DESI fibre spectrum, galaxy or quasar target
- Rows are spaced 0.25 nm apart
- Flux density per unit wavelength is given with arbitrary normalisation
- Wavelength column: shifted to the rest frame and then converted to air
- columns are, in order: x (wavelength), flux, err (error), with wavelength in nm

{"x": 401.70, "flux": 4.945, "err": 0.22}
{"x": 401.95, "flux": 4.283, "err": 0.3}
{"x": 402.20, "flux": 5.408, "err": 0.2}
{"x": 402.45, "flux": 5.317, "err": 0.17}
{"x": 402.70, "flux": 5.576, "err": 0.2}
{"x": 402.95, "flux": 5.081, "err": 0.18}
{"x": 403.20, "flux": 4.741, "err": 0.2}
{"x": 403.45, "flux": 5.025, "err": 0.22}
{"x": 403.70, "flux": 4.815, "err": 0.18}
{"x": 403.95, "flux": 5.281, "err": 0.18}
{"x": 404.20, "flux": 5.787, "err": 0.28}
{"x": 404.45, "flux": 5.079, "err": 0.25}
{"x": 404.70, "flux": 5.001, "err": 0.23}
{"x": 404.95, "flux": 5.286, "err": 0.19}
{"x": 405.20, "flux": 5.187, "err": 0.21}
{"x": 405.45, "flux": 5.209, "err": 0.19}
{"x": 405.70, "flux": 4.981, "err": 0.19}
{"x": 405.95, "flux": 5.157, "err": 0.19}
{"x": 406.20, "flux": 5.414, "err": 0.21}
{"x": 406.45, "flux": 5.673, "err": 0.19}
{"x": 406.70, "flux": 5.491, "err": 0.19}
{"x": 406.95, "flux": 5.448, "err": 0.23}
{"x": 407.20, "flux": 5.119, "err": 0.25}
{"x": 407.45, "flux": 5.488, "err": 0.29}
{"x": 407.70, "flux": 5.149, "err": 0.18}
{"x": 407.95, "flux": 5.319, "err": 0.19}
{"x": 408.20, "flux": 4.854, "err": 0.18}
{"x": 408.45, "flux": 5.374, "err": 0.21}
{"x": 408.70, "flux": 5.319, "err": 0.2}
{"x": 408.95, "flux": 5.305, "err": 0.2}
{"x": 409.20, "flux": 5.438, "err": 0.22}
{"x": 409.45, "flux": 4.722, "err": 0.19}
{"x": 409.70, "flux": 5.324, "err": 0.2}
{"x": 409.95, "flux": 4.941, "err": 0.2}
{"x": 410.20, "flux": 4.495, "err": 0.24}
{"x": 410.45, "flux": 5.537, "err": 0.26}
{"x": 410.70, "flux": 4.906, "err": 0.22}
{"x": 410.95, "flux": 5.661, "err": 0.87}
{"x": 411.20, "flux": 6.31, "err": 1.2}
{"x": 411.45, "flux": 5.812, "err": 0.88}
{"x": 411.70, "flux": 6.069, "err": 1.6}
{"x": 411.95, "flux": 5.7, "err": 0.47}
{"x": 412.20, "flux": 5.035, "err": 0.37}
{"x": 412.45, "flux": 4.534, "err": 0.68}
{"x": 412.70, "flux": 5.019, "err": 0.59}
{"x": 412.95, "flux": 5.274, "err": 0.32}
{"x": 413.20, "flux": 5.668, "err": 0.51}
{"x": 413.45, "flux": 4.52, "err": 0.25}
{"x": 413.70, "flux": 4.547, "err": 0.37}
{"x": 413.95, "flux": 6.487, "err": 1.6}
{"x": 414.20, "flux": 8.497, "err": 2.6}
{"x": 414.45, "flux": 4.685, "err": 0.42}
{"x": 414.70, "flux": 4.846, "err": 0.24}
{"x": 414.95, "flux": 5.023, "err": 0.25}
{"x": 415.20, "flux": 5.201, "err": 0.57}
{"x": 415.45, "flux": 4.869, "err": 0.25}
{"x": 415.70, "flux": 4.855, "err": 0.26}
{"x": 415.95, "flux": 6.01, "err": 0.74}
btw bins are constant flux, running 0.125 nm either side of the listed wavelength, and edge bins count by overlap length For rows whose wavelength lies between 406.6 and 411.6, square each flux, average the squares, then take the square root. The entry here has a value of 5.32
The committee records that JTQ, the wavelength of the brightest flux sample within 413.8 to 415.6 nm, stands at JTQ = 414.20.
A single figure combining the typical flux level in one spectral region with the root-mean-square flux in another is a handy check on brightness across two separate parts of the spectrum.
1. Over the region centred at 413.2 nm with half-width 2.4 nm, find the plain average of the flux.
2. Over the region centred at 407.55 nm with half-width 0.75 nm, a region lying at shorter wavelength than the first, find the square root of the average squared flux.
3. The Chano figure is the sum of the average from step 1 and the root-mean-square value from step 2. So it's 10.7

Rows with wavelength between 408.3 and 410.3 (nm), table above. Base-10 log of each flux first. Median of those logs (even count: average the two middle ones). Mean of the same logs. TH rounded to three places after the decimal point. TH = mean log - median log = -0.017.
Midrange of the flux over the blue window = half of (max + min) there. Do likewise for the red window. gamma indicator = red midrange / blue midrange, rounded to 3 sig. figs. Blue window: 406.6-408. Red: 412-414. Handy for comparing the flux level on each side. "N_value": 1.04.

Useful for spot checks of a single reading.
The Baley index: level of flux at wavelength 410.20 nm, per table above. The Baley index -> 4.495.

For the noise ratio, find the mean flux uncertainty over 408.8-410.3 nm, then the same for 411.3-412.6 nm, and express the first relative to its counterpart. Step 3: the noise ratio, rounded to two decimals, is 0.26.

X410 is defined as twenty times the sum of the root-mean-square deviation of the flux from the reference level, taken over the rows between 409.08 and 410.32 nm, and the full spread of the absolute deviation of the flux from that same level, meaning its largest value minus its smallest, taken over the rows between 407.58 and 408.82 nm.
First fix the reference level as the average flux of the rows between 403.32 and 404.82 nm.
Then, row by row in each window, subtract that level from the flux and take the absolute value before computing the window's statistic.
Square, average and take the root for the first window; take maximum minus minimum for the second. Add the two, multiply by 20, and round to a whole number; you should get 14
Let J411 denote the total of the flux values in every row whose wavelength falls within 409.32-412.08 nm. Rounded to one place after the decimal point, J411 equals 59.5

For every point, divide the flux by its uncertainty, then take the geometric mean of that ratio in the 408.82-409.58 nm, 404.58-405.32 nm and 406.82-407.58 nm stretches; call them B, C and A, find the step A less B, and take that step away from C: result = 29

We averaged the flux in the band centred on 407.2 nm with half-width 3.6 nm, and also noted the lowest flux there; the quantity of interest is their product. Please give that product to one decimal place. 23.4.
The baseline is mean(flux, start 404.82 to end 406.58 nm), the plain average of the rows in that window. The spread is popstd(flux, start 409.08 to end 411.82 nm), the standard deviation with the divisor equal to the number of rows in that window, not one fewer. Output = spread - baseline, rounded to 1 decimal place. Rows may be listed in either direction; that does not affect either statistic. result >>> -4.7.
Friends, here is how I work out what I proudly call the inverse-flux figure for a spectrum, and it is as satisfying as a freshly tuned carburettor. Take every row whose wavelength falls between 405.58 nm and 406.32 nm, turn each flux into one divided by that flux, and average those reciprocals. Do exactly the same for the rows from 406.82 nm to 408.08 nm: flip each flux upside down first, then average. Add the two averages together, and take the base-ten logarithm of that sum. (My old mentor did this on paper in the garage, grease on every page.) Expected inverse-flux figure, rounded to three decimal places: -0.418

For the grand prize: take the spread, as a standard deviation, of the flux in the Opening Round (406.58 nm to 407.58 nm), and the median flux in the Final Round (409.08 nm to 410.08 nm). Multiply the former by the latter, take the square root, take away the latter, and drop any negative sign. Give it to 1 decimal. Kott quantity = 4.2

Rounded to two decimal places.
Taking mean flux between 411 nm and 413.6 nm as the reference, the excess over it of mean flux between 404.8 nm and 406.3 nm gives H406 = -0.19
